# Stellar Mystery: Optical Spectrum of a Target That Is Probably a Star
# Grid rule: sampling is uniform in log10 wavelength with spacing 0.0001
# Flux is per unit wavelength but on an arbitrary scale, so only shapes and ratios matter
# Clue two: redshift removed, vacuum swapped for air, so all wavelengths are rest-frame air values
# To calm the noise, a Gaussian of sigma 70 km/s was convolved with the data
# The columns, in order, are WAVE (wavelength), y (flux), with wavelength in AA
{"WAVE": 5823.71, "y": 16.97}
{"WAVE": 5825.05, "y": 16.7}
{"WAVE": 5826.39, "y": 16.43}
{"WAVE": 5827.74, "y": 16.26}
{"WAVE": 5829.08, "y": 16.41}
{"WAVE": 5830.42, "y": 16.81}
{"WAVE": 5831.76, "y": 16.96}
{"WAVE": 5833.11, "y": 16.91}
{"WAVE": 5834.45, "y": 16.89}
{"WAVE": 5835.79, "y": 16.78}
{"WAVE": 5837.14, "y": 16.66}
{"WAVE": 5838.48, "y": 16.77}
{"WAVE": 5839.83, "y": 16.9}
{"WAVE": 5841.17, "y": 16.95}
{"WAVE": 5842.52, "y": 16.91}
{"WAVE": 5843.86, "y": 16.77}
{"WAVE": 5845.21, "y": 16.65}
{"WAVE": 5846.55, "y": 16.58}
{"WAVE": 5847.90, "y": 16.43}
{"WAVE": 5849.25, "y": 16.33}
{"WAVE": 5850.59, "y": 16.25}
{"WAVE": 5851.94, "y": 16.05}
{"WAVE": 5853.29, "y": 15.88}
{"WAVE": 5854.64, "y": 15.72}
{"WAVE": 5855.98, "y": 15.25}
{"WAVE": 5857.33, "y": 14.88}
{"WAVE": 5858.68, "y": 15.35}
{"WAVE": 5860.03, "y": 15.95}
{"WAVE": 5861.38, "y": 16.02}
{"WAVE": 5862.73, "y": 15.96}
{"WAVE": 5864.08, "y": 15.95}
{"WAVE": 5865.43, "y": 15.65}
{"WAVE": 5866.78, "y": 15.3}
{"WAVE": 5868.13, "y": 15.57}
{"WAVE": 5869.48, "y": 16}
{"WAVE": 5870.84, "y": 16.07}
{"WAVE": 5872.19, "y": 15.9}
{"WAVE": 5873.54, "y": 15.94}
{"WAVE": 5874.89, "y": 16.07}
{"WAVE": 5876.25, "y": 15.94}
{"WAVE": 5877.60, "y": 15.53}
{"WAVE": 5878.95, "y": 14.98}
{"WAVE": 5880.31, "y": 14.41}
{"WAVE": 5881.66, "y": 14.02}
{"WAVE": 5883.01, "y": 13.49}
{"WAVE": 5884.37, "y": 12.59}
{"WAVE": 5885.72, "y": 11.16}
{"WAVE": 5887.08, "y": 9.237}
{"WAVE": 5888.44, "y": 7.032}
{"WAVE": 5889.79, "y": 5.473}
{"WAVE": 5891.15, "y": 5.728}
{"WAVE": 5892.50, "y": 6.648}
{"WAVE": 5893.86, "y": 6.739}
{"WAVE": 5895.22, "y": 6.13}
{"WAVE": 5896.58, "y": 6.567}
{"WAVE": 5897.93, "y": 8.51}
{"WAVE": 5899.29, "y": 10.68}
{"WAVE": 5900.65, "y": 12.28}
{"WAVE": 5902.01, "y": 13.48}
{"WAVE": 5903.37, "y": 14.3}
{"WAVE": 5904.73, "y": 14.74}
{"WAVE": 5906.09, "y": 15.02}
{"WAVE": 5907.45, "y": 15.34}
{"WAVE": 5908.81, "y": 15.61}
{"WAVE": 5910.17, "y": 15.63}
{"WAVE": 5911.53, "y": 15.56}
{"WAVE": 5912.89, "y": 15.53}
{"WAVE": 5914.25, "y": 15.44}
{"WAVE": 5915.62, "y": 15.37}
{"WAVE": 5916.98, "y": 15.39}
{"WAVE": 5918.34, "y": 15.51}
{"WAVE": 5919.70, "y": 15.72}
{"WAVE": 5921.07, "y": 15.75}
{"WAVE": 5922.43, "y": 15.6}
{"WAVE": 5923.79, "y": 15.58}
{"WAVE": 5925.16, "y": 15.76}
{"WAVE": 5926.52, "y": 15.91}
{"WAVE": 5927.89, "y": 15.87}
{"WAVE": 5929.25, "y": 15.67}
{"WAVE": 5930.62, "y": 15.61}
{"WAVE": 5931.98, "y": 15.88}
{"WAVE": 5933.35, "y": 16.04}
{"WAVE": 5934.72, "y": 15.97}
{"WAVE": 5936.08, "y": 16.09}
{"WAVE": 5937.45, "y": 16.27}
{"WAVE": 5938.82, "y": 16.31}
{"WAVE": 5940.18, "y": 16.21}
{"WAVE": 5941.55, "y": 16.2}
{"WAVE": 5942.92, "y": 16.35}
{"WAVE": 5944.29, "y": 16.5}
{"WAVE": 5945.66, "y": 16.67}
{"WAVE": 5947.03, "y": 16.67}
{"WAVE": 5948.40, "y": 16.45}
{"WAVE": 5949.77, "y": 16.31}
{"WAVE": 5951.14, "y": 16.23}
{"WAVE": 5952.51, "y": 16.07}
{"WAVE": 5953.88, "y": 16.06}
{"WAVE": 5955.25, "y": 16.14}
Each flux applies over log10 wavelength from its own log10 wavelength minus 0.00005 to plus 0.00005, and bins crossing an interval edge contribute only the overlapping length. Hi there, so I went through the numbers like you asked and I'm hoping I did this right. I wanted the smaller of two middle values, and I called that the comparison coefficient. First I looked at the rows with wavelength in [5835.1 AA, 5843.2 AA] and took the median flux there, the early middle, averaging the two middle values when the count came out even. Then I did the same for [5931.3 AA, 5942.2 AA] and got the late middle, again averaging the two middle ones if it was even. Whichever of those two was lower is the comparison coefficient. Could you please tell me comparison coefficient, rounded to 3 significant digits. 16.1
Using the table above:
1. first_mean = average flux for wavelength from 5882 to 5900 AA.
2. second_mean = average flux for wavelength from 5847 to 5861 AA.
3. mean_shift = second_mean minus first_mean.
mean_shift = 7.3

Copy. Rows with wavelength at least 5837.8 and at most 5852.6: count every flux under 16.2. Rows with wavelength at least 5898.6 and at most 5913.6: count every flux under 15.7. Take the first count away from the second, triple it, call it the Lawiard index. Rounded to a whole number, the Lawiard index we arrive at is 30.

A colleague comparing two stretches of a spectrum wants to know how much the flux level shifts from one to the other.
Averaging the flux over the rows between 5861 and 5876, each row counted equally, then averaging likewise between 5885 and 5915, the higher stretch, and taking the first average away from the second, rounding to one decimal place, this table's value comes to -4.6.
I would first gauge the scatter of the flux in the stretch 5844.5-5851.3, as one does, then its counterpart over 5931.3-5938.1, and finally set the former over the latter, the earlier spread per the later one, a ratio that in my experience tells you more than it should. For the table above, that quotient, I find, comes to 1.1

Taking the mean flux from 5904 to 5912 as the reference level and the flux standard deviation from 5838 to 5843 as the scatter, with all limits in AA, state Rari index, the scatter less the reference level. -15.2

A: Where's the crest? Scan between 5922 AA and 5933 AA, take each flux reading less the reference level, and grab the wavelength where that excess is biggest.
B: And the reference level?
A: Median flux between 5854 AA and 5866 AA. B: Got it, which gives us 5926.52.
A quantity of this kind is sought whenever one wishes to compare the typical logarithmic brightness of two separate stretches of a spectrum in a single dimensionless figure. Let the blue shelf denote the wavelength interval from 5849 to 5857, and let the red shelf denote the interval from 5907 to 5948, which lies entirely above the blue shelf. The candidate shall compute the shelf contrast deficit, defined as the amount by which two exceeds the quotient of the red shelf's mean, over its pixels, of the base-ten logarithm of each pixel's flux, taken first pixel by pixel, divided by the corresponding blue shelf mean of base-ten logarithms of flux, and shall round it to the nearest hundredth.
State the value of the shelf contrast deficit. 1.00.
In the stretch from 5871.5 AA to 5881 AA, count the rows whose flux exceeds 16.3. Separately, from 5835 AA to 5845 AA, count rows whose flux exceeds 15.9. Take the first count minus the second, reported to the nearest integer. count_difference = -7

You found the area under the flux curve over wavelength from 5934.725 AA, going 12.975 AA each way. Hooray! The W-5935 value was 417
